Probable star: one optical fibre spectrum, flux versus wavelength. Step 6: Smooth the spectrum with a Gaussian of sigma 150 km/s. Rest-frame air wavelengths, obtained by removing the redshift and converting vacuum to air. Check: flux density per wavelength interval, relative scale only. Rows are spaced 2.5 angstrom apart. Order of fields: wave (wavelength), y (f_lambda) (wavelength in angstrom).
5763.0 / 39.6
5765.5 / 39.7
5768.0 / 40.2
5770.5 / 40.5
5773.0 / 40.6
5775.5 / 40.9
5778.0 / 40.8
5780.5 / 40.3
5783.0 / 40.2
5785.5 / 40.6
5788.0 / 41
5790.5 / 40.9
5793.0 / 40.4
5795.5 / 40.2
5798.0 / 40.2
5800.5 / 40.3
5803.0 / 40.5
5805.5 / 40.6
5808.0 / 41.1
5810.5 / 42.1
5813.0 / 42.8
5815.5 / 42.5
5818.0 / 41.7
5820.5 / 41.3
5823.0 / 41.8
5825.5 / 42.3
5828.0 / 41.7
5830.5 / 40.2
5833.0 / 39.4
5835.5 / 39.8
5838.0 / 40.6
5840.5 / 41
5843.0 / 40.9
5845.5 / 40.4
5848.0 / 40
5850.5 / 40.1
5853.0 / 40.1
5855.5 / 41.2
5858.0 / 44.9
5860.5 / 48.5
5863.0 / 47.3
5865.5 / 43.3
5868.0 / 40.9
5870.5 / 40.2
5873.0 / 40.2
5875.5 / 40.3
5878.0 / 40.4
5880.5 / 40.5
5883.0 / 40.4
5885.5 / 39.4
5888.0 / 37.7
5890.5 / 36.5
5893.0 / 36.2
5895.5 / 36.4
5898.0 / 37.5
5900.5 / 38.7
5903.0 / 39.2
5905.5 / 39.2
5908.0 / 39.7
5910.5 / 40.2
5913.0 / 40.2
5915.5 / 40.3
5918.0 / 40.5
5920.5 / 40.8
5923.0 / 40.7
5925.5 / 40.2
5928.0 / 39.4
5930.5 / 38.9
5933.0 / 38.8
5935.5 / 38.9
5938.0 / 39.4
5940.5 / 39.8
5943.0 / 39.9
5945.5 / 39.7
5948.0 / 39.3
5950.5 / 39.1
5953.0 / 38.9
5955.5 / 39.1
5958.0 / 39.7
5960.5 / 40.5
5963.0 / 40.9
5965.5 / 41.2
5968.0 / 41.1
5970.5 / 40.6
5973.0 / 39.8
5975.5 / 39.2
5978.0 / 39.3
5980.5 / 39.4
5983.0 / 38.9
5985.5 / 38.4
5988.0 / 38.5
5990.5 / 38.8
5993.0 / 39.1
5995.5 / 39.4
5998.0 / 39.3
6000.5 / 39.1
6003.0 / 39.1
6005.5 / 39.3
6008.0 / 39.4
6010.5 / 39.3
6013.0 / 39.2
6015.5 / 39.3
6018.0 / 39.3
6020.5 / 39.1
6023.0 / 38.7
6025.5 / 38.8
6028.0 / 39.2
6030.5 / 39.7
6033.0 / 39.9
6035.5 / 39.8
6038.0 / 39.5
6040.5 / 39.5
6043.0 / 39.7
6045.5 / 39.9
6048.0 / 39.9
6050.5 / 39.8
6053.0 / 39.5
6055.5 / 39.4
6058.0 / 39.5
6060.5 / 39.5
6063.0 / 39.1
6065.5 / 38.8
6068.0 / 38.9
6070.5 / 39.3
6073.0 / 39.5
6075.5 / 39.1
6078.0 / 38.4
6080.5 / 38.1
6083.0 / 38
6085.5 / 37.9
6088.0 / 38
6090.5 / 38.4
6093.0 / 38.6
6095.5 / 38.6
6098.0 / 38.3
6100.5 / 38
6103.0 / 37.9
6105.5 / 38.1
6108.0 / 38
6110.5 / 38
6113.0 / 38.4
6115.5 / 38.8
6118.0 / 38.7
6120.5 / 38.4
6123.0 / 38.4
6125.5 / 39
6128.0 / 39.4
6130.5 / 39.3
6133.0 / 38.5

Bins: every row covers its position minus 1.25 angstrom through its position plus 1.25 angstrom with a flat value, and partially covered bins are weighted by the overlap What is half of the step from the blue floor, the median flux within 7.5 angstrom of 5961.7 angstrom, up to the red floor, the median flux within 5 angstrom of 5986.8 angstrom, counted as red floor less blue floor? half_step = -1.0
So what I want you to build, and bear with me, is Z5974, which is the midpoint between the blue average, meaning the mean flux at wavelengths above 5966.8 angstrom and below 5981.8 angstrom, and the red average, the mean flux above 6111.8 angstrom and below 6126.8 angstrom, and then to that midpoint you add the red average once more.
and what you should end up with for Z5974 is 77.9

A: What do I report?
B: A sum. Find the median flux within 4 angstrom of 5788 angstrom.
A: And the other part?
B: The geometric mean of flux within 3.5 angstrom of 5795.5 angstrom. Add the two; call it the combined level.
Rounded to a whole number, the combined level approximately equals 81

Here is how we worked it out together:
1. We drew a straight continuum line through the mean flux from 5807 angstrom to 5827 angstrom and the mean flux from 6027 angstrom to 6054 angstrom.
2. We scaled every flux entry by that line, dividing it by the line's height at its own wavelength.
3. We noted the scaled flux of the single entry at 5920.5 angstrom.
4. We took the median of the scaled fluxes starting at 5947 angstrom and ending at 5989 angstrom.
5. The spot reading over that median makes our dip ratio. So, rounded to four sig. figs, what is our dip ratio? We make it 1.023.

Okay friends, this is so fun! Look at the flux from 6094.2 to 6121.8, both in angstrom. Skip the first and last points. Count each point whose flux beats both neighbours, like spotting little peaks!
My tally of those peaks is 2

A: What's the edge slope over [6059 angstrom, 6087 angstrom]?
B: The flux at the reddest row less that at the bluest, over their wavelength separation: -0.06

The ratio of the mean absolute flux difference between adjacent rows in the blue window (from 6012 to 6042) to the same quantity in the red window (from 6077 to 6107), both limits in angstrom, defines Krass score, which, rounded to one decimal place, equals 1.1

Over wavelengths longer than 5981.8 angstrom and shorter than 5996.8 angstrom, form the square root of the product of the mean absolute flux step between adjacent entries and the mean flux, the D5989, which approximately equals 3.4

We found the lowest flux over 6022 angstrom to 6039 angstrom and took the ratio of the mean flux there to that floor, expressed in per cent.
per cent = 102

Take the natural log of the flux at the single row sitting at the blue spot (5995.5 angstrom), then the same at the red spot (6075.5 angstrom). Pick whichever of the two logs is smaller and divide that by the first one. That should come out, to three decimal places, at 0.998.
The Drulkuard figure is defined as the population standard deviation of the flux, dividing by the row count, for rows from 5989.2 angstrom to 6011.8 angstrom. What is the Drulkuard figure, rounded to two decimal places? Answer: 0.18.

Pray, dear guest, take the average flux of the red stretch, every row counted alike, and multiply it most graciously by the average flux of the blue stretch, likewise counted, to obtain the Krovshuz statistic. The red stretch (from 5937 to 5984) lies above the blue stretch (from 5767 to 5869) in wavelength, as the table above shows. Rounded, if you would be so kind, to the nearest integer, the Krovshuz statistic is 1644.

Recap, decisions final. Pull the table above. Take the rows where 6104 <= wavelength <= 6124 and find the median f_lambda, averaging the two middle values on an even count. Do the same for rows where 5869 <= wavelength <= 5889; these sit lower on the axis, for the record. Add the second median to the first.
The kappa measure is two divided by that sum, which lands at 0.0254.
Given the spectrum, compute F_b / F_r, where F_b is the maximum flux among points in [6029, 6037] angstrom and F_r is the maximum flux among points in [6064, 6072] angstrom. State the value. 1.02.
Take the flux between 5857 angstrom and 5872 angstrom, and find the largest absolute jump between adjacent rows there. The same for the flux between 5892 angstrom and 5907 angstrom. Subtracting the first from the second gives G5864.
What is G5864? -2.8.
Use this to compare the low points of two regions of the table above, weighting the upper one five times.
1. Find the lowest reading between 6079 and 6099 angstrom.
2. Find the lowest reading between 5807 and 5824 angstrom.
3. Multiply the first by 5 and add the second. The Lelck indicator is 231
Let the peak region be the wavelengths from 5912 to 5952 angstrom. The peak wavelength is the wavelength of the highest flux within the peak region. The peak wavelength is 5920.5 angstrom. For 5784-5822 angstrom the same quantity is 5813.0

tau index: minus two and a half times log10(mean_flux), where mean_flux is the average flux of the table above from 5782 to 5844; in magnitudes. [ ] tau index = -4.03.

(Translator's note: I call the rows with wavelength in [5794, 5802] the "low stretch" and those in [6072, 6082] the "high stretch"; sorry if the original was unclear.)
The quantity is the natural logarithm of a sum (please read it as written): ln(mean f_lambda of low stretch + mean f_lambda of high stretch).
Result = 4.37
